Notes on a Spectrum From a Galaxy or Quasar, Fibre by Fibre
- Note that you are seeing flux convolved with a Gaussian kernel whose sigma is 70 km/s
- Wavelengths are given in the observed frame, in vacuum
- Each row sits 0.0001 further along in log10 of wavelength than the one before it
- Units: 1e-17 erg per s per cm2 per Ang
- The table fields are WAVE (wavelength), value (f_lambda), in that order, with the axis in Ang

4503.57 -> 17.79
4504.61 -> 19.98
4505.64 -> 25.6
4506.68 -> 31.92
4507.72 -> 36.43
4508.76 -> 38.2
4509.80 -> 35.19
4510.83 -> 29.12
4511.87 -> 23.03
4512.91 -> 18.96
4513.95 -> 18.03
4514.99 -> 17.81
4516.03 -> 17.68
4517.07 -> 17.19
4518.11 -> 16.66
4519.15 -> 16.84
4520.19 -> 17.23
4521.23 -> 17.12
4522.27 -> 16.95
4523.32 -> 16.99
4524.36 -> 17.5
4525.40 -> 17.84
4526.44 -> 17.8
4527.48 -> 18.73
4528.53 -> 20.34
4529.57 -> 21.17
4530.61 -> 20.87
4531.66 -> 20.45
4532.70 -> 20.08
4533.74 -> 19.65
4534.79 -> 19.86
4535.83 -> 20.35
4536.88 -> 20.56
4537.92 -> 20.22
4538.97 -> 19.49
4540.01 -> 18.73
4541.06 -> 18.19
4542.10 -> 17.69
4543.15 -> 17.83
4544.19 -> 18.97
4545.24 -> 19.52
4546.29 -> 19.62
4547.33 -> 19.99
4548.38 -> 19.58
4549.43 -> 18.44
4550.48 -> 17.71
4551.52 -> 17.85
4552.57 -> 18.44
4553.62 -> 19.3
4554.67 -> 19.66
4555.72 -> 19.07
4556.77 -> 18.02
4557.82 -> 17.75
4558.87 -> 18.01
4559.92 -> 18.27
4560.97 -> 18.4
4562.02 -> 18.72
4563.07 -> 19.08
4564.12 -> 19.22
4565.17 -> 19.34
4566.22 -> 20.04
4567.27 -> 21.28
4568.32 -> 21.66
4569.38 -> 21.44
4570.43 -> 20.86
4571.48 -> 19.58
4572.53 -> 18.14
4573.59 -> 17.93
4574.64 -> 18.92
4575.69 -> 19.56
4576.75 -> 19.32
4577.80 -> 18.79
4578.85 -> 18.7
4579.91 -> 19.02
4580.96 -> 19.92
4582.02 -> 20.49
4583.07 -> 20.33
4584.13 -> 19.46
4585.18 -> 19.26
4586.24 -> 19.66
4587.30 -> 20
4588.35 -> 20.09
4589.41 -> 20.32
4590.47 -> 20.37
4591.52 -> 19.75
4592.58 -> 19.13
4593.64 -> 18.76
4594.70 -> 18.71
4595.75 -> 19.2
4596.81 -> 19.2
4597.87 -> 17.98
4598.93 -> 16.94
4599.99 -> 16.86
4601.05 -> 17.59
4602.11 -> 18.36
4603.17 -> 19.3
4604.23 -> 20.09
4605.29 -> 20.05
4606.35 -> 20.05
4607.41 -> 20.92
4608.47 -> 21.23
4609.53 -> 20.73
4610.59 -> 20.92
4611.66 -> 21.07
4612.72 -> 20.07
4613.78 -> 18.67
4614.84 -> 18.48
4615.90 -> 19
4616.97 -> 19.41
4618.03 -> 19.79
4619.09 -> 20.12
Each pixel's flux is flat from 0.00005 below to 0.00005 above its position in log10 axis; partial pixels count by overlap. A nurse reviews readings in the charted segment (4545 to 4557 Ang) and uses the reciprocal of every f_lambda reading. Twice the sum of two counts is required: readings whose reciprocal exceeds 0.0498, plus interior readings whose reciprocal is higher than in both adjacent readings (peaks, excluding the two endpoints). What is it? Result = 26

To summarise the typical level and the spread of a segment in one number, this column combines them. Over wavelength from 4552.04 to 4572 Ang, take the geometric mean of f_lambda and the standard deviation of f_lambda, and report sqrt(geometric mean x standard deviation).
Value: 4.8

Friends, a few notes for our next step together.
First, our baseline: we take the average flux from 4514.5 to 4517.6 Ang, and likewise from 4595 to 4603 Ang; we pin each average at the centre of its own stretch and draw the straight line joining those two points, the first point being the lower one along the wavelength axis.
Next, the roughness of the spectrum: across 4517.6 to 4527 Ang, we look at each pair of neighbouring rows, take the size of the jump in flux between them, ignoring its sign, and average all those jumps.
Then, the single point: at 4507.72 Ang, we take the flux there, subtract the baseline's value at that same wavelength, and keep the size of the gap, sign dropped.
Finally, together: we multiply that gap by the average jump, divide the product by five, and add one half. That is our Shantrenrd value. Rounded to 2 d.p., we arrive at 1.34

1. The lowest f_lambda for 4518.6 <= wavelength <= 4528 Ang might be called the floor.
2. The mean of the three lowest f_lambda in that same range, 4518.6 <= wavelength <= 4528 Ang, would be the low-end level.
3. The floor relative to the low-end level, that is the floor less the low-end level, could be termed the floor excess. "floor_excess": -0.087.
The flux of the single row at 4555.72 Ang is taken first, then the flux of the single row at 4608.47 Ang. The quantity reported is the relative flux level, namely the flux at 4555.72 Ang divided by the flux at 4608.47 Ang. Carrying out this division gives 0.90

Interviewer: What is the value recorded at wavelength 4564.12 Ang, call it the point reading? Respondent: 19.22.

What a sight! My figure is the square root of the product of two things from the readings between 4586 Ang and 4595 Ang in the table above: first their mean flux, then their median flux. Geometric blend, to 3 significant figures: 19.7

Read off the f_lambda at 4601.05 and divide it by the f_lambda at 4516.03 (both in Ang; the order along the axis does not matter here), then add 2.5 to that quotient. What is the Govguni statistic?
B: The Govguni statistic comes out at 3.49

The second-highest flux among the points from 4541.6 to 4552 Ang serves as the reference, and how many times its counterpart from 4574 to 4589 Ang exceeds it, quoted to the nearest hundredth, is 1.04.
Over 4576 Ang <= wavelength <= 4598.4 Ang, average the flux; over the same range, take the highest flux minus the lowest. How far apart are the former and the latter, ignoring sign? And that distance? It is 16.9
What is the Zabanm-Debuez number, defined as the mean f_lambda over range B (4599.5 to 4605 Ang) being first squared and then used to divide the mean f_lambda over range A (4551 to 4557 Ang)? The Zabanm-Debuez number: 0.055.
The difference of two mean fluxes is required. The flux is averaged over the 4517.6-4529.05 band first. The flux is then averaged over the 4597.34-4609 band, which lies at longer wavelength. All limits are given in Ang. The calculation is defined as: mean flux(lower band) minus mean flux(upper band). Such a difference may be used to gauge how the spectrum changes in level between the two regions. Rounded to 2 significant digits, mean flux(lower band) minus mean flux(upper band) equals -1.4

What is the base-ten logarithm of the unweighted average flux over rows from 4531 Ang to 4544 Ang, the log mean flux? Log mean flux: 1.288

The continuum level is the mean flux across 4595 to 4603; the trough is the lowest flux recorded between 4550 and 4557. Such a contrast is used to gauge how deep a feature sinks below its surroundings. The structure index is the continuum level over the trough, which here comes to 1.02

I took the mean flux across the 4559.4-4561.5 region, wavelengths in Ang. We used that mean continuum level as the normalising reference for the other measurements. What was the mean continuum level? 18.3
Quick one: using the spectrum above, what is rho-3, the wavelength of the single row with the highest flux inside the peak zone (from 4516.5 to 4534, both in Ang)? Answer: 4529.57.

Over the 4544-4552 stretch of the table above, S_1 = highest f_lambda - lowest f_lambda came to 2.3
